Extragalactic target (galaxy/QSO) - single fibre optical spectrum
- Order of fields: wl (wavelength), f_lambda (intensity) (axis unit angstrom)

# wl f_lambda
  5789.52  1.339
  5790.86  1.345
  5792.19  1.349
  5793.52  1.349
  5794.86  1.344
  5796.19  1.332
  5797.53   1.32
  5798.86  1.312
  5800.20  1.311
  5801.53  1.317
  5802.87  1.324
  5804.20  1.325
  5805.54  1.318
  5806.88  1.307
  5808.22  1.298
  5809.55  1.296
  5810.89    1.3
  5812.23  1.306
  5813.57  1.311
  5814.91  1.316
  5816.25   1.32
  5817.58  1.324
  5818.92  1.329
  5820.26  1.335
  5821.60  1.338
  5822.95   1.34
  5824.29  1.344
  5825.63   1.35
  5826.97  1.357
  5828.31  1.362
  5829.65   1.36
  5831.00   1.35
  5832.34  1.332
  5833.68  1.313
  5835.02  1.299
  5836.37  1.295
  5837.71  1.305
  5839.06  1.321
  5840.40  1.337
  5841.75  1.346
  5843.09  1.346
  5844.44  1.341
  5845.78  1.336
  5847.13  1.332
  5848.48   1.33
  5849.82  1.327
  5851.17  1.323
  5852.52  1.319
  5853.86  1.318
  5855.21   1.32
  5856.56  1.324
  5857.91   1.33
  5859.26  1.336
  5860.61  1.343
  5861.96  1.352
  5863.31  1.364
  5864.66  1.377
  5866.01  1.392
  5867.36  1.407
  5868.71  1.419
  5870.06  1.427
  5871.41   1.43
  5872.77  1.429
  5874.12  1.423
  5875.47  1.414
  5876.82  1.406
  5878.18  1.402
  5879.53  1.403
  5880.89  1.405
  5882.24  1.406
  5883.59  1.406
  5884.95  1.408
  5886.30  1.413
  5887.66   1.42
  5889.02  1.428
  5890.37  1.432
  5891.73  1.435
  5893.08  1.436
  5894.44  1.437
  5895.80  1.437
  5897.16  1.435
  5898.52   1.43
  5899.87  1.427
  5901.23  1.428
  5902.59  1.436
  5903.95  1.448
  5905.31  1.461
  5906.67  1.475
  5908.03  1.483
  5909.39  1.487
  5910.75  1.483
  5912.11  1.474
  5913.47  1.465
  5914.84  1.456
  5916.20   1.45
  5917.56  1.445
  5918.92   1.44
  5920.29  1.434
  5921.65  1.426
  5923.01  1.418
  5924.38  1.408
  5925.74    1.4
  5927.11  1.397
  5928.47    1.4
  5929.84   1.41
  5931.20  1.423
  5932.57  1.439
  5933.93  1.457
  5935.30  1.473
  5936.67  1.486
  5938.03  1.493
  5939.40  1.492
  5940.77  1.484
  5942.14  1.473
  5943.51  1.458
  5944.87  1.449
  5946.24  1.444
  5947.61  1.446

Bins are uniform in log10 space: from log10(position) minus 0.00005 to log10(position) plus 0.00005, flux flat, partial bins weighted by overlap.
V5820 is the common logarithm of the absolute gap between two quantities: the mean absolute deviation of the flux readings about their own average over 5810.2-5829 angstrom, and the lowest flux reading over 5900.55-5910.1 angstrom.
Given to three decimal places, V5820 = 0.150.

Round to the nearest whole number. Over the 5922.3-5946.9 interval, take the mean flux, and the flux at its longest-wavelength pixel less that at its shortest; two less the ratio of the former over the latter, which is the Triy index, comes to -54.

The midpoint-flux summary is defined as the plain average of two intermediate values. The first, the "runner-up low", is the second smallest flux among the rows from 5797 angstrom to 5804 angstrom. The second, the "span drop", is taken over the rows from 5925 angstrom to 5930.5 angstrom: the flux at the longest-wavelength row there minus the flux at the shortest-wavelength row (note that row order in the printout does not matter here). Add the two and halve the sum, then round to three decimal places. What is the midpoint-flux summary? 0.661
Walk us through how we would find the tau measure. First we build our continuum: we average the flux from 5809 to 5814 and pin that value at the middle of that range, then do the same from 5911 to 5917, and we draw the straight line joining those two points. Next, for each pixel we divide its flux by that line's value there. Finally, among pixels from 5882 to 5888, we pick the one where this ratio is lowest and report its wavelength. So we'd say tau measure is 5884.95 angstrom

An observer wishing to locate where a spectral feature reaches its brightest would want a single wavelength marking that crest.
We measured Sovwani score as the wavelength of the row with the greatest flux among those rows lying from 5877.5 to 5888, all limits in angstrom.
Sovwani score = 5887.66 angstrom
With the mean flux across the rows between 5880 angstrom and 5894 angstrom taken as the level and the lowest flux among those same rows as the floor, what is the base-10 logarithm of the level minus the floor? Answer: -1.9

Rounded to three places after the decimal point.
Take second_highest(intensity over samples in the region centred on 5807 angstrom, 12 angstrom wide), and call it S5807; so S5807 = 1.324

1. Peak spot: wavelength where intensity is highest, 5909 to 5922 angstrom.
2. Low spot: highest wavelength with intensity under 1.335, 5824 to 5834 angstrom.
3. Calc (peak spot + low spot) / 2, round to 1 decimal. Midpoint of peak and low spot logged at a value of 5871.5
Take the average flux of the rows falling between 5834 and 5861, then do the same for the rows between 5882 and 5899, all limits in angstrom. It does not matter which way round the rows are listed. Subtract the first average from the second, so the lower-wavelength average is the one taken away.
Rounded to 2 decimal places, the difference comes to 0.10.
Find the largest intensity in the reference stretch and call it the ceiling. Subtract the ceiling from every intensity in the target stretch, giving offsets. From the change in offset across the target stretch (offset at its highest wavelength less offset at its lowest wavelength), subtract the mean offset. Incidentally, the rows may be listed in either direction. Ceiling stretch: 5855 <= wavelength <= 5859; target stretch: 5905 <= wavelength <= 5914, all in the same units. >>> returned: -0.14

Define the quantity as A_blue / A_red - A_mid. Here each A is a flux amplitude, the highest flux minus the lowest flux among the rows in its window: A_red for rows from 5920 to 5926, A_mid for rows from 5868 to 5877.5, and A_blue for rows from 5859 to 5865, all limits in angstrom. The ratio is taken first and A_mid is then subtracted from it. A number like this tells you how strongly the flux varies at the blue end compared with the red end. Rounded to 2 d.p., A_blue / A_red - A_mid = 1.18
